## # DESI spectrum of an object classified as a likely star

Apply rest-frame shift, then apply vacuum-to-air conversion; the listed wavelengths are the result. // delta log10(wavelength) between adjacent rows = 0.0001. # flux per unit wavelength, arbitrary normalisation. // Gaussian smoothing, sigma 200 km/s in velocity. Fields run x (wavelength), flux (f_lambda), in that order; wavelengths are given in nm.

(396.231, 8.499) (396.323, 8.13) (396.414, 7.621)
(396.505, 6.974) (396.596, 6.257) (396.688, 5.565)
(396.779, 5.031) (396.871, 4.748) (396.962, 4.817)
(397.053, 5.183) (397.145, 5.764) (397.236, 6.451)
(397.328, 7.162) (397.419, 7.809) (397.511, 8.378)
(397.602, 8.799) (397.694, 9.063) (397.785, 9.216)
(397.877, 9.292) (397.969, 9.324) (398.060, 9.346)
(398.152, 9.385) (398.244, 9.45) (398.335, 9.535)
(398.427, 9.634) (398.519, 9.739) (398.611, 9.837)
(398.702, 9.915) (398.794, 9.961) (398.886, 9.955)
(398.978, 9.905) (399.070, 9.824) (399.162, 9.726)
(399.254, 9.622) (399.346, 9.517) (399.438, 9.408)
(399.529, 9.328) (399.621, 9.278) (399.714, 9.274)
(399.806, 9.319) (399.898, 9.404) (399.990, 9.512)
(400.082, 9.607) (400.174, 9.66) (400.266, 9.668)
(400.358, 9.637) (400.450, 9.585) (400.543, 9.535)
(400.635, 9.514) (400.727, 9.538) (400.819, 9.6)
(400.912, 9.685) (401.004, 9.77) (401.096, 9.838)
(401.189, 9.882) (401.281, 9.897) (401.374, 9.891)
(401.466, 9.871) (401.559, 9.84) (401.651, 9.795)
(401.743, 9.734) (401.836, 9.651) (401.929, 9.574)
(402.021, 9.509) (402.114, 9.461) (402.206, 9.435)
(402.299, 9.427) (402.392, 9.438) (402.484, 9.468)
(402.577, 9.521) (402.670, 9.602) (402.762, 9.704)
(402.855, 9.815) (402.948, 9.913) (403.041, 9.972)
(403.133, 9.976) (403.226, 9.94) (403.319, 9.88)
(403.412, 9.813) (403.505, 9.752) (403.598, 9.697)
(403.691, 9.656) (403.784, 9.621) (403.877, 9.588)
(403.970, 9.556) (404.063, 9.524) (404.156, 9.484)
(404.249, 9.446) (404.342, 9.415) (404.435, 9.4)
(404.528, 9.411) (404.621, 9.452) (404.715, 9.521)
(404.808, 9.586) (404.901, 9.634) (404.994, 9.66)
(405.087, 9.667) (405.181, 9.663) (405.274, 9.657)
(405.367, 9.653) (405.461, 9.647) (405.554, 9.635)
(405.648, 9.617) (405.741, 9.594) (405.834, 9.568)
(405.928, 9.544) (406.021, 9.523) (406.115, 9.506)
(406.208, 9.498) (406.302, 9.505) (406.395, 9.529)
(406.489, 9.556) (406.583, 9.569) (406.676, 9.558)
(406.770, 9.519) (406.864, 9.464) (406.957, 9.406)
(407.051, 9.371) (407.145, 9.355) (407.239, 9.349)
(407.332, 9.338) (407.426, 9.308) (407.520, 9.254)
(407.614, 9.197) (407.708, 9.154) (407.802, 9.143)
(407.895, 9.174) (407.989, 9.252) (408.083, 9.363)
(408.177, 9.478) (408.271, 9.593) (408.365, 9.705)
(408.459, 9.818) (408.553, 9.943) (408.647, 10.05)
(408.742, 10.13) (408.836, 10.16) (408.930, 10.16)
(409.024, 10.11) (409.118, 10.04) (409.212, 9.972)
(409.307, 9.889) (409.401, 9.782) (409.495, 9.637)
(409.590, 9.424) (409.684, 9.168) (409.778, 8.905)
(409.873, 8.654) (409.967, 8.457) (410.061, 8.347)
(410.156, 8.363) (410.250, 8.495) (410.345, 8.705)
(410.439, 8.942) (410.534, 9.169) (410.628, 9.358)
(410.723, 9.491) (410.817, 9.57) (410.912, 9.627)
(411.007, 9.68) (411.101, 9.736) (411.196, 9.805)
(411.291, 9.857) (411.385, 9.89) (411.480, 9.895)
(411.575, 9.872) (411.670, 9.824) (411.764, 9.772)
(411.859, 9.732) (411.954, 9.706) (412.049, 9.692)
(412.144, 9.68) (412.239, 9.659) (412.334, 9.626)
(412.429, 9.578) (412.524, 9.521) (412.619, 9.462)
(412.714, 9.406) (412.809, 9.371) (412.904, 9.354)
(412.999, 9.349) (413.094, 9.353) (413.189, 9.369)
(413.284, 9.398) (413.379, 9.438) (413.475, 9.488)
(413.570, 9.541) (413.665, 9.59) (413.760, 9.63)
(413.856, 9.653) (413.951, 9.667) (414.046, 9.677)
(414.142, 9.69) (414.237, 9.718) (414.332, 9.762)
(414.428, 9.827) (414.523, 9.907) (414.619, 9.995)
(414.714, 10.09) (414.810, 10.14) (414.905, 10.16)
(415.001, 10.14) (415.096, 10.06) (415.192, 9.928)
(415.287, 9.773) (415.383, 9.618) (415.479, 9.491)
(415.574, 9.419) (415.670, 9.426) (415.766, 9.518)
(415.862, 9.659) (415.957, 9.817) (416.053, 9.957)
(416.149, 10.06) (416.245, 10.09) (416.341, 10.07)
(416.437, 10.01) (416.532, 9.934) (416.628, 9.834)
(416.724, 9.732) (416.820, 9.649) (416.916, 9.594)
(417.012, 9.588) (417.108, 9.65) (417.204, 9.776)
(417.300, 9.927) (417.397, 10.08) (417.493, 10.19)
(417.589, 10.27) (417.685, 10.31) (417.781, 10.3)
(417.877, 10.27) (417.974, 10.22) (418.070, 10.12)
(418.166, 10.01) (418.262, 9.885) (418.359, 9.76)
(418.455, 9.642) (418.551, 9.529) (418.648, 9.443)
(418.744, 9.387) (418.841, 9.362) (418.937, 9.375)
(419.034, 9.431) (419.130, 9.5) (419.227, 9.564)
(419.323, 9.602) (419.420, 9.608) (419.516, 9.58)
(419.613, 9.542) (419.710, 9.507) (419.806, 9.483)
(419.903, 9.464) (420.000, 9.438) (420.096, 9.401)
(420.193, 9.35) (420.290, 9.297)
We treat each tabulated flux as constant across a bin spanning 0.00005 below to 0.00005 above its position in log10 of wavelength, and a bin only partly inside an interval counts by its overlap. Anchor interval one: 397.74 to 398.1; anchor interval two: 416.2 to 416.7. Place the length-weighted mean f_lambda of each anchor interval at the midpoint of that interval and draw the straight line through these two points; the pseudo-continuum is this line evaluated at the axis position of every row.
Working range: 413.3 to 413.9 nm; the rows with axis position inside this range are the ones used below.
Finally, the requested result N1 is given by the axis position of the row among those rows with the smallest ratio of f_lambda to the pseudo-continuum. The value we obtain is 413.379 nm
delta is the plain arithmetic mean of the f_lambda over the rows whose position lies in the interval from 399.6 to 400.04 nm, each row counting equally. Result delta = 9.36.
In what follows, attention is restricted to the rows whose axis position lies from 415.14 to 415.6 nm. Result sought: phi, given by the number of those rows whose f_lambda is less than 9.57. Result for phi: 2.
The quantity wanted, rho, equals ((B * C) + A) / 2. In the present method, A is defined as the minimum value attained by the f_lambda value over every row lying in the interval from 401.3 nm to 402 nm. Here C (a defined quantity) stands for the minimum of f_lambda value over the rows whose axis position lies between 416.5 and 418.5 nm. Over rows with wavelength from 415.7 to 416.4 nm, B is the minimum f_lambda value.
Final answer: 50.4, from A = 9.574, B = 9.518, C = 9.588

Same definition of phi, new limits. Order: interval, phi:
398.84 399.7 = 4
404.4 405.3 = 4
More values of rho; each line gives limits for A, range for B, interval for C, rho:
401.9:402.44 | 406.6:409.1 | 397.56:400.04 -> 44.9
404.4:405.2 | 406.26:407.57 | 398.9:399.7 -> 47.6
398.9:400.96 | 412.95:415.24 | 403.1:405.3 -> 48.6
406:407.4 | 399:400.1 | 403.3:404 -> 49.0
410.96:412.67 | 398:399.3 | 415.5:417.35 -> 48.7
